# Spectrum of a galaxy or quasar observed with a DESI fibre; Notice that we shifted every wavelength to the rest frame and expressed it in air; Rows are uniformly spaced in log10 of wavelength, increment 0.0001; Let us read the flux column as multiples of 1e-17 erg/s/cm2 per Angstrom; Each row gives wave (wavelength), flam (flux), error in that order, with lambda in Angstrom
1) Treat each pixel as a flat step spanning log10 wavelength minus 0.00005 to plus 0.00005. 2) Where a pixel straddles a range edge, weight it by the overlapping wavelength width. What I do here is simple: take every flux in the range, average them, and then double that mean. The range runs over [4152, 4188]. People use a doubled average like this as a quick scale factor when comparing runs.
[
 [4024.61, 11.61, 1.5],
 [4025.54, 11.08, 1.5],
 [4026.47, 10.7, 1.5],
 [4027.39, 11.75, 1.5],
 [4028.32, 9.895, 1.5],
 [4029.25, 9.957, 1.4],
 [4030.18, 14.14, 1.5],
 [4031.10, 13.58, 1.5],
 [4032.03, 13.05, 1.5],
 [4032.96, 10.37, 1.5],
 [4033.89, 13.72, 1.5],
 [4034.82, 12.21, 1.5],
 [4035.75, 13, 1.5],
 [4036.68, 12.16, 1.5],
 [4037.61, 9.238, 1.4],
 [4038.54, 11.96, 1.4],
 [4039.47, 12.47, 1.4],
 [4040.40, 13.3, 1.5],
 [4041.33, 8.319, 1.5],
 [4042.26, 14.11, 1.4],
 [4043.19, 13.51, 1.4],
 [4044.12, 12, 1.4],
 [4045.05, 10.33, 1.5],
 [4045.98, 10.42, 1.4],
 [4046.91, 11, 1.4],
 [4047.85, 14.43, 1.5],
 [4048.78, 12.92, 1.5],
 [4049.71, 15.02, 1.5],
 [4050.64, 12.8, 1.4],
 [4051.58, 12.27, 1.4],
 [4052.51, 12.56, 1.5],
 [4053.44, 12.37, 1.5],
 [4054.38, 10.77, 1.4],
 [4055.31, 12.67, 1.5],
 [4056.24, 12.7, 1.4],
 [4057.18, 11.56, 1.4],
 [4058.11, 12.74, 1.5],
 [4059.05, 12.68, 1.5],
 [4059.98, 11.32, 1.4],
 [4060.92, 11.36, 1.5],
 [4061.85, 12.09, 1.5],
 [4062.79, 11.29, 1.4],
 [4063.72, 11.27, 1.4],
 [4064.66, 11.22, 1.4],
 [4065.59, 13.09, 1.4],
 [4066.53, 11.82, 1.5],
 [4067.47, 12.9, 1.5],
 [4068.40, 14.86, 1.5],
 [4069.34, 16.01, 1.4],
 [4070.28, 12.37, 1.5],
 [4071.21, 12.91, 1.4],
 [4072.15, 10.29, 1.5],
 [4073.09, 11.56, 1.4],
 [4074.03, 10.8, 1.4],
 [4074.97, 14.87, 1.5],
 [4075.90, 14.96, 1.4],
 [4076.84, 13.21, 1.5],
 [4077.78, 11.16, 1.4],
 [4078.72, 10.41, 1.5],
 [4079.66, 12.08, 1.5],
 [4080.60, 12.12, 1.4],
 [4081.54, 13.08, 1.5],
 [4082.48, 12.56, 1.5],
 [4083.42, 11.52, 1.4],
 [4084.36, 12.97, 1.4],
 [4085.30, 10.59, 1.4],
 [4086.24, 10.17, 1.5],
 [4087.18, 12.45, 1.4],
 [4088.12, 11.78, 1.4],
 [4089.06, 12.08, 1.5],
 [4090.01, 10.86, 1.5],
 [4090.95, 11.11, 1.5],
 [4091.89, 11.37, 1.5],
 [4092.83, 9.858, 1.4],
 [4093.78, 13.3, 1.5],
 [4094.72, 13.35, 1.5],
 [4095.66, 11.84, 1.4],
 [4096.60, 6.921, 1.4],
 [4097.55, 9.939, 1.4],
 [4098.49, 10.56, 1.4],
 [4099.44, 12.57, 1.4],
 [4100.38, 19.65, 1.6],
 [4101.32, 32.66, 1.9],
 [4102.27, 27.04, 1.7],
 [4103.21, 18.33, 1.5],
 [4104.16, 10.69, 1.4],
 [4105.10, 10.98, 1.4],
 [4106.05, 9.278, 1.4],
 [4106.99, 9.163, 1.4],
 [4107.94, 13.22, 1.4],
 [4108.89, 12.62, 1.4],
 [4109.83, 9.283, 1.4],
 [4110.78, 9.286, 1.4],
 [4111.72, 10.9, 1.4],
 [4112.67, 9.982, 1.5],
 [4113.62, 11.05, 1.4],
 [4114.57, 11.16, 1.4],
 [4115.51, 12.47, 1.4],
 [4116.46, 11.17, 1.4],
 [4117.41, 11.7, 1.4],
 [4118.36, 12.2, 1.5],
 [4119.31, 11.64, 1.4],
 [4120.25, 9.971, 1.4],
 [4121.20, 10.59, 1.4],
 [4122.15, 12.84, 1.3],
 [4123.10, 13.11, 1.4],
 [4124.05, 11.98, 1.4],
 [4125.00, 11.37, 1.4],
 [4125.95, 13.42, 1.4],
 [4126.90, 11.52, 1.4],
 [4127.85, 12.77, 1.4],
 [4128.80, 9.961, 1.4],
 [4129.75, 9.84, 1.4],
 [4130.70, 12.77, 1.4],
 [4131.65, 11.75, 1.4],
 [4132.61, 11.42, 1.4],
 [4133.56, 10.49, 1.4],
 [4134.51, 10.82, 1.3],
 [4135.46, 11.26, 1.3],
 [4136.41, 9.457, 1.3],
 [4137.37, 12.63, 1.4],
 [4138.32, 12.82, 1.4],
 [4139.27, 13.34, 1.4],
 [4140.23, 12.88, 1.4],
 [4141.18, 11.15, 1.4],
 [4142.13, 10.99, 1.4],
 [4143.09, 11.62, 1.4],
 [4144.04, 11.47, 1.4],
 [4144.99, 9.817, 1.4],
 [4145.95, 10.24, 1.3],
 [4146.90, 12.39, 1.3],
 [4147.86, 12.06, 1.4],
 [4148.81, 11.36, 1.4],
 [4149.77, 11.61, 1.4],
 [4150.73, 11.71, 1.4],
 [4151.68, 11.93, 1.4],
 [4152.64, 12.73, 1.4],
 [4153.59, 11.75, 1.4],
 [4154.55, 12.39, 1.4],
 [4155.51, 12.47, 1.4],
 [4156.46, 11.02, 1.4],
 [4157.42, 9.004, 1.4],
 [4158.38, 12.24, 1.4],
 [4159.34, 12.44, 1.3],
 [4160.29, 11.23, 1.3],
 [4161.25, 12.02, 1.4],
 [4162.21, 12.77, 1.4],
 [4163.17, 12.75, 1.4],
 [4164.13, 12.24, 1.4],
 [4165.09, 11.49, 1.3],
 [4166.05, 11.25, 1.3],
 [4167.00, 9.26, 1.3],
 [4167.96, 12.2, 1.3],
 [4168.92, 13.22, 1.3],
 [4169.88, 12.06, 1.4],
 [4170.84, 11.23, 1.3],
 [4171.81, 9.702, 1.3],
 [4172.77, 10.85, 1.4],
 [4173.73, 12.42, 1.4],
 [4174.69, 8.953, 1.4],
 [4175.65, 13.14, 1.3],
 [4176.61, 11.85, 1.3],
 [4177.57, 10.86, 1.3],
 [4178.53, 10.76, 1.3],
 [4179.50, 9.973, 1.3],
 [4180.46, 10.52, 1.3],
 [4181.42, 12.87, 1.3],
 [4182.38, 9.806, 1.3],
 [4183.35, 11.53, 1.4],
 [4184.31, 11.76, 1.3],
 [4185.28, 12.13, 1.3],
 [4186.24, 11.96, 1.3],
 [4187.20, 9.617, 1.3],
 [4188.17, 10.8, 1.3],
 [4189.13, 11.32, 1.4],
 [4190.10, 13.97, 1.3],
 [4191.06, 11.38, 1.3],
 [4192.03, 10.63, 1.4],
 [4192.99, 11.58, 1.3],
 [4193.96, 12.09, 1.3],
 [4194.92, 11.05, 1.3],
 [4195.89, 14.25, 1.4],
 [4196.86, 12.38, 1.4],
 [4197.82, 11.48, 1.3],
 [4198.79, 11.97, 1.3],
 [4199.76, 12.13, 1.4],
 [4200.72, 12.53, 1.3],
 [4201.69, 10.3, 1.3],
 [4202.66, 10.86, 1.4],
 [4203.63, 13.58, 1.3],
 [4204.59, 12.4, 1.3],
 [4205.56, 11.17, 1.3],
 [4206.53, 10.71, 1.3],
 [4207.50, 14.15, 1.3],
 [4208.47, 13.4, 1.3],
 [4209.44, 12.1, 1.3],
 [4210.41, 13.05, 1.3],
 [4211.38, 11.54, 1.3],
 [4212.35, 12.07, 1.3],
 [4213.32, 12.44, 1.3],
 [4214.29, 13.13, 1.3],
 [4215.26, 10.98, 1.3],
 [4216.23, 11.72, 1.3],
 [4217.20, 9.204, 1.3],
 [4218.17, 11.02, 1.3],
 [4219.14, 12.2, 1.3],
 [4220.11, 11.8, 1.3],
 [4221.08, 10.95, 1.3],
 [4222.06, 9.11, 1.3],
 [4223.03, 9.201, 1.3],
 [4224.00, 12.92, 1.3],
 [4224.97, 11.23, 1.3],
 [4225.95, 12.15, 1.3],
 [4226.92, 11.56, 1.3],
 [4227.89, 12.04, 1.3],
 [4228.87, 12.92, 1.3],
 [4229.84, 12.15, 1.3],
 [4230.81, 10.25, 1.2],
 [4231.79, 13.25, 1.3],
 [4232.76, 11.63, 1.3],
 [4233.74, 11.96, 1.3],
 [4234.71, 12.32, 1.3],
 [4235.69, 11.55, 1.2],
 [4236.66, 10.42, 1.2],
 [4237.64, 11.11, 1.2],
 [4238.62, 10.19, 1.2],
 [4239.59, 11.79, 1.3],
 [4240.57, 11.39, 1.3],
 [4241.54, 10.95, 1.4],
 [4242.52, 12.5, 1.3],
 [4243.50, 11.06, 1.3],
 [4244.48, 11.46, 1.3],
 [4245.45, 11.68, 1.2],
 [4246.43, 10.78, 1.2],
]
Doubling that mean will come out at 22.9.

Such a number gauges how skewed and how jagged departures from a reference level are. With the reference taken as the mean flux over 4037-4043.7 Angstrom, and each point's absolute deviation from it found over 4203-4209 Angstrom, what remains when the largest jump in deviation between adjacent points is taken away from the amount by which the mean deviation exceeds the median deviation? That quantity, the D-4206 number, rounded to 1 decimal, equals -1.2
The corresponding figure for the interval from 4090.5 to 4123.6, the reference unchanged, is -11.7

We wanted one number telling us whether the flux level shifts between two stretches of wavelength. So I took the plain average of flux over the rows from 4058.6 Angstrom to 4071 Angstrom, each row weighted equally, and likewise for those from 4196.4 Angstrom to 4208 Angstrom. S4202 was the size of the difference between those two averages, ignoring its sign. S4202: 0.5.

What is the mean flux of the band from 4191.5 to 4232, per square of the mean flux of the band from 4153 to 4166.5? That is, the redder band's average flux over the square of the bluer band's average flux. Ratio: 0.085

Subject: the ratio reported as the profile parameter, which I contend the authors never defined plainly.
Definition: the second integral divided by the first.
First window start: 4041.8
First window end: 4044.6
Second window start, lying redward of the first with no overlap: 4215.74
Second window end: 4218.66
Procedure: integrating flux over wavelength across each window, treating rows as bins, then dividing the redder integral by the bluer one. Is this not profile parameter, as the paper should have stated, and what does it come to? 0.84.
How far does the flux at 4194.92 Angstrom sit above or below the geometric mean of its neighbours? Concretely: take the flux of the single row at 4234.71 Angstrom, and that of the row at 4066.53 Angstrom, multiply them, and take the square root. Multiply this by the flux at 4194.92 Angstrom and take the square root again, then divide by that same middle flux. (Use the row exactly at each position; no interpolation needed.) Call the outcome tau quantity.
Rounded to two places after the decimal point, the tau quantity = 1.05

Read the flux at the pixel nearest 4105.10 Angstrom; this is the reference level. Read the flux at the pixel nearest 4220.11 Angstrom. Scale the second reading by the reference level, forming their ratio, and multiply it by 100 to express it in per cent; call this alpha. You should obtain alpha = 107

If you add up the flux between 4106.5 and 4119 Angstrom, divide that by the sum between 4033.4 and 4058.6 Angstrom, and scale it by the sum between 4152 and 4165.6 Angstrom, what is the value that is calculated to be 73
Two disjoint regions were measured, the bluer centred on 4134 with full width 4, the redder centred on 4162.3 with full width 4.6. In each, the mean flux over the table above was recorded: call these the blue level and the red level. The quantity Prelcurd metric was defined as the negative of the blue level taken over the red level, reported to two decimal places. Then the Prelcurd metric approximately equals -0.90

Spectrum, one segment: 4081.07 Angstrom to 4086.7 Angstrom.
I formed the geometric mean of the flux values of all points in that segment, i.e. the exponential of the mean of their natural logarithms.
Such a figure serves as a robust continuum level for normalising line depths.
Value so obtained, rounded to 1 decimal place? 11.8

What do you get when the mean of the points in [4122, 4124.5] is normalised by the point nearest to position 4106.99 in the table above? 1.38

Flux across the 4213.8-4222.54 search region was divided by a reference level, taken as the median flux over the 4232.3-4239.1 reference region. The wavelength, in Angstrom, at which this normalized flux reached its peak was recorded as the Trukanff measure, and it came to 4214.29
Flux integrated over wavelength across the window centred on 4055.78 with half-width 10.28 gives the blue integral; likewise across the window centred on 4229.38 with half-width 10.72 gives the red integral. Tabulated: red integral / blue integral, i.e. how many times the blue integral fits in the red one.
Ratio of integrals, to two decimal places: 0.98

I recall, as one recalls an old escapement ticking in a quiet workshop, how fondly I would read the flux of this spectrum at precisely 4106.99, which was 9.163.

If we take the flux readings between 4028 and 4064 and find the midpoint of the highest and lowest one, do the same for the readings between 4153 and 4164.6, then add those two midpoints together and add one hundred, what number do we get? 123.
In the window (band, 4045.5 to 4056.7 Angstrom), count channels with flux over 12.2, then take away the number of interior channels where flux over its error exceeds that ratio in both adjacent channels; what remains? 7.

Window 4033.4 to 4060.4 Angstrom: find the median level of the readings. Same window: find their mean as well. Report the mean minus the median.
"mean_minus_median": -0.24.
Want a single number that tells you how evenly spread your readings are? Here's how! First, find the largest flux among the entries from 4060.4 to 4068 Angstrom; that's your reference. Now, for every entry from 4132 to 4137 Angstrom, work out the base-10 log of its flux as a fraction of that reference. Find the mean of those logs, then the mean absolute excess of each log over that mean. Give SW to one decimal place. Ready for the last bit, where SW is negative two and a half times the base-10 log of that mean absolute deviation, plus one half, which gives 4.6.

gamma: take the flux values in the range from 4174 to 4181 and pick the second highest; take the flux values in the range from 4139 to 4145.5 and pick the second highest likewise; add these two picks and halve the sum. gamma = 12.4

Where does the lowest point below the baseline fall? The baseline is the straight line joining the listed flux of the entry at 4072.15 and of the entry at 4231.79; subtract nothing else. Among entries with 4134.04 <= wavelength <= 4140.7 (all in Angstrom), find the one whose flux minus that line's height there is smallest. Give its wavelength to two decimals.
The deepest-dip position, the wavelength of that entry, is 4136.41 Angstrom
